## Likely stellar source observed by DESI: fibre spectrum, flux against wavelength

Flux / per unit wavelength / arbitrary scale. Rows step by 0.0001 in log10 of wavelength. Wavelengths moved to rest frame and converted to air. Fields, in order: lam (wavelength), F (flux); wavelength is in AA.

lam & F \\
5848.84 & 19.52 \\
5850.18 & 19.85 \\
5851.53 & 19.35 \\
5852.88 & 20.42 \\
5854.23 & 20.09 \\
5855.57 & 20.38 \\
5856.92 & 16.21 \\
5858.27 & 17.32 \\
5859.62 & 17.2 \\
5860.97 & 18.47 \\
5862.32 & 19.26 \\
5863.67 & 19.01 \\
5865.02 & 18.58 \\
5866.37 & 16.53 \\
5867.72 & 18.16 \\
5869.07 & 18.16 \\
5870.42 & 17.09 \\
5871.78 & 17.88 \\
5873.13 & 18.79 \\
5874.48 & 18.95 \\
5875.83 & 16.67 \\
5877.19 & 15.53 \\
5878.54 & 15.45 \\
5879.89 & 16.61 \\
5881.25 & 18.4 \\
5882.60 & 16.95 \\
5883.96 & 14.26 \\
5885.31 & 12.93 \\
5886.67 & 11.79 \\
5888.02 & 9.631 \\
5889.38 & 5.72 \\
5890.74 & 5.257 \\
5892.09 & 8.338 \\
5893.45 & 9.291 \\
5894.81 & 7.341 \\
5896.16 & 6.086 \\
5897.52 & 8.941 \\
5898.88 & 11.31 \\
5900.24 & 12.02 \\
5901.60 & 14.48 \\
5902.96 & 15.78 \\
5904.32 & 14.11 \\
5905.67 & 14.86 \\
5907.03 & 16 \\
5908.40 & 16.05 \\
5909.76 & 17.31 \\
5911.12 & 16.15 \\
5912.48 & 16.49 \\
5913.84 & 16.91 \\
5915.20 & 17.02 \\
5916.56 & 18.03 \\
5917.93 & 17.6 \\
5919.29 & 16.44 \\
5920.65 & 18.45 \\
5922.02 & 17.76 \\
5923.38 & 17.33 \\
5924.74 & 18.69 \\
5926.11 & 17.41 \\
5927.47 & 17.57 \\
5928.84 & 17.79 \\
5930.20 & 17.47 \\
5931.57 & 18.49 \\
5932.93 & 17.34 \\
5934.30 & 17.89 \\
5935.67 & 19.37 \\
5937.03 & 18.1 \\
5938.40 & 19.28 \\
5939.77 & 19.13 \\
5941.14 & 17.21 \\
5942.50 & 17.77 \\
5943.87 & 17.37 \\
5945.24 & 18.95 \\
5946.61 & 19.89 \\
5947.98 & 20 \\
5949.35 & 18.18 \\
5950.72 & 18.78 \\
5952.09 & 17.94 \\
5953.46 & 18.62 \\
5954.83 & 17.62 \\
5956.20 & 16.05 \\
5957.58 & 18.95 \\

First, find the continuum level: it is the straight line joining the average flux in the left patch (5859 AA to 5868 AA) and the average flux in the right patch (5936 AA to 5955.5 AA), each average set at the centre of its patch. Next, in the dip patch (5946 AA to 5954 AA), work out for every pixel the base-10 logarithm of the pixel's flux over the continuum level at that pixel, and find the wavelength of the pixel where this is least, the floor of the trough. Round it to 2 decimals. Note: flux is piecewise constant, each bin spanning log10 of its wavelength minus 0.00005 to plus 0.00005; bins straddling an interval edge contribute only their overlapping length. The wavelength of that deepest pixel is 5952.09 AA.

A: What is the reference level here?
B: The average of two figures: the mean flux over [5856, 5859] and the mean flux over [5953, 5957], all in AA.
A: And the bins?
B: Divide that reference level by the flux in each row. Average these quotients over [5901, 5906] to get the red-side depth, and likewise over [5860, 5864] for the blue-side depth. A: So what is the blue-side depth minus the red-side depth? -0.25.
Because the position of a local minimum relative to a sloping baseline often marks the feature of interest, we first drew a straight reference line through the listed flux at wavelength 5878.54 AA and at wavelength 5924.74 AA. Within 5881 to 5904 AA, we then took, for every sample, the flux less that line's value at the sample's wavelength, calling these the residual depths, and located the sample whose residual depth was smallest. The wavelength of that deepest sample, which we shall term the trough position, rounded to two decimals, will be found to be 5890.74 AA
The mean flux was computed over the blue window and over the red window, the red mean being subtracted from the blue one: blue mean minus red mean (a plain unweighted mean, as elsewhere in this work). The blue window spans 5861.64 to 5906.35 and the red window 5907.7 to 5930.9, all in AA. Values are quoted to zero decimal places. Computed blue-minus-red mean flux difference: -3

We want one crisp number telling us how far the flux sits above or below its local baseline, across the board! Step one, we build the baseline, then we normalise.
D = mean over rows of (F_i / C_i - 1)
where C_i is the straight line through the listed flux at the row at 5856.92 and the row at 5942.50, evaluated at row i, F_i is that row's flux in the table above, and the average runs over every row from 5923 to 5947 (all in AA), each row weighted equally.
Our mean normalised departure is 0.03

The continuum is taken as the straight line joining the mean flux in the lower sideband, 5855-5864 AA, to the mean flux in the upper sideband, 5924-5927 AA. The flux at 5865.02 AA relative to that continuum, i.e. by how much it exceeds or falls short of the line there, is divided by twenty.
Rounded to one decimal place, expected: 0.0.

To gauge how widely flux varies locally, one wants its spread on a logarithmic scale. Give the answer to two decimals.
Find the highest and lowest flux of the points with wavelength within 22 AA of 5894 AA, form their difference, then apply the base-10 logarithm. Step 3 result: 1.14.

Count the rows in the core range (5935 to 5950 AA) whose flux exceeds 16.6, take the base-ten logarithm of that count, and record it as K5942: 1.04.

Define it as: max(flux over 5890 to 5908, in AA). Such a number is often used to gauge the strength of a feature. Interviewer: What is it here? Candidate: 16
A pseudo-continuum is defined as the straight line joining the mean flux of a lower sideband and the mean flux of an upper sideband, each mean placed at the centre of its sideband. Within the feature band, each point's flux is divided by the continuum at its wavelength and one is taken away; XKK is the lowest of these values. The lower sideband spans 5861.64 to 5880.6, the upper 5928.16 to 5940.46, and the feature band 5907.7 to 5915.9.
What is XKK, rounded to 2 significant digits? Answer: -0.11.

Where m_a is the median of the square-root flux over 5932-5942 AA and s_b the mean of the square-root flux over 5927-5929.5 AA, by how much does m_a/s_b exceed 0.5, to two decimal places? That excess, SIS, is 0.51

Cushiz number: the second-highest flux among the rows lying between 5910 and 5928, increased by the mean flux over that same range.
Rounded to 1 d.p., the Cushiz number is 35.8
